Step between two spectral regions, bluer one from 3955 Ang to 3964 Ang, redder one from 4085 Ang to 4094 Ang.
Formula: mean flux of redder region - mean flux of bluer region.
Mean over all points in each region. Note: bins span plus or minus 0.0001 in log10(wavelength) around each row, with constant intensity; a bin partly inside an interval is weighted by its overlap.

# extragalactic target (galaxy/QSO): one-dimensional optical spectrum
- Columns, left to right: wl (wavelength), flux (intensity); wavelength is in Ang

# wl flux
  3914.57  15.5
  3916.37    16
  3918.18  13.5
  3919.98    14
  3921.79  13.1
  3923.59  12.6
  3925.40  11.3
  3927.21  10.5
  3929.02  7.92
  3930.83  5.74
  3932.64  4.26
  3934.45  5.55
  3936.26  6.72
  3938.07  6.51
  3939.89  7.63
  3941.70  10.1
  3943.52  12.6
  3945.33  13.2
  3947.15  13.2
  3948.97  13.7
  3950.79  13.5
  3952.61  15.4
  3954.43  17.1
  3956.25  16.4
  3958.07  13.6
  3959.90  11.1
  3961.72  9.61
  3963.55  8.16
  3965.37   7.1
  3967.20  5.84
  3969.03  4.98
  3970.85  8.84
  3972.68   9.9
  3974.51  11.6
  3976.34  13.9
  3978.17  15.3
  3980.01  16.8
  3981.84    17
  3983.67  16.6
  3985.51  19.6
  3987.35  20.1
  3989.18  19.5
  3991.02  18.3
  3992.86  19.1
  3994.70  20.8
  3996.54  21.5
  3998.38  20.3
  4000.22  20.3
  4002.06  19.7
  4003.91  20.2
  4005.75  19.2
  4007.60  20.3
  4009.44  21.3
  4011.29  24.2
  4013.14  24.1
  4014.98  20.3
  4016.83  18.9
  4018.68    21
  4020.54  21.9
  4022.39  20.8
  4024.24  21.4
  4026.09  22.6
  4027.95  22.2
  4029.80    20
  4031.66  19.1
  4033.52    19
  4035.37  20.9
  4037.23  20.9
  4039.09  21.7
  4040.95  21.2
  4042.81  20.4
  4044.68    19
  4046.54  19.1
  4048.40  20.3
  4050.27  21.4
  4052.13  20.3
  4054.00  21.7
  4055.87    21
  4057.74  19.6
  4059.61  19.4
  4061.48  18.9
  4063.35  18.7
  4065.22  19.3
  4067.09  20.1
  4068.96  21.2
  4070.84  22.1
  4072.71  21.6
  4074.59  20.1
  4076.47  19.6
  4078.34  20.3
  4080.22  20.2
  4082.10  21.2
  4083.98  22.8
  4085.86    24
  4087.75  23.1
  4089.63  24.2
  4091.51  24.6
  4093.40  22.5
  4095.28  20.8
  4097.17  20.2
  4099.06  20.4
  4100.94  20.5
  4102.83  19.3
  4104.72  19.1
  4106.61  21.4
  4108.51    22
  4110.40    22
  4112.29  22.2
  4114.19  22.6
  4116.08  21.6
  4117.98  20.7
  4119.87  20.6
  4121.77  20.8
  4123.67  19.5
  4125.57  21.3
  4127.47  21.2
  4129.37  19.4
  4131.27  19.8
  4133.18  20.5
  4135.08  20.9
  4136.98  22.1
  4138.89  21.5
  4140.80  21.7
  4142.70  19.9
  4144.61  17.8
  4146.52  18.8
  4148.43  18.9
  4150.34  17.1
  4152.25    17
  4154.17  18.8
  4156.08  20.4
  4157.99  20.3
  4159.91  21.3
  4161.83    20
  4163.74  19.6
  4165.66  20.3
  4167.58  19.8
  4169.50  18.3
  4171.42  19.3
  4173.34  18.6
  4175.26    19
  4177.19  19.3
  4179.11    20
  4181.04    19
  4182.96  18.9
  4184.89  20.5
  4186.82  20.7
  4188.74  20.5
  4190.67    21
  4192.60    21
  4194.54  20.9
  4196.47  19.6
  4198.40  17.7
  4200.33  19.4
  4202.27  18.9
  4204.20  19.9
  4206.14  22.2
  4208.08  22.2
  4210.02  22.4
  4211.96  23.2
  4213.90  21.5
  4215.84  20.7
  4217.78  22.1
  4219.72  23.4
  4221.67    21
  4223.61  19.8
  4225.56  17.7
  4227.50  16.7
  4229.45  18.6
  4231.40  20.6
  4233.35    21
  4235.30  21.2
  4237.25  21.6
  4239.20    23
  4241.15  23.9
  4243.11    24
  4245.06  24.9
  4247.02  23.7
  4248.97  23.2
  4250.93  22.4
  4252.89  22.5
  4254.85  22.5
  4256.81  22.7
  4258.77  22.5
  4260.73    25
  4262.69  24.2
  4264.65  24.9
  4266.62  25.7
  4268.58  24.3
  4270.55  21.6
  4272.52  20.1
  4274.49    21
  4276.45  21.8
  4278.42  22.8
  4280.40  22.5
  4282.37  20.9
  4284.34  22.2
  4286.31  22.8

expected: 12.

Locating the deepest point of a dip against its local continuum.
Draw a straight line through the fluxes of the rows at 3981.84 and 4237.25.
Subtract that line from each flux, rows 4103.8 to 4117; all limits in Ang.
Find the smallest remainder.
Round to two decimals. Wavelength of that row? 4104.72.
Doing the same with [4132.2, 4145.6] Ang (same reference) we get 4144.61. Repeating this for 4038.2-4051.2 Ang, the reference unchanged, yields 4044.68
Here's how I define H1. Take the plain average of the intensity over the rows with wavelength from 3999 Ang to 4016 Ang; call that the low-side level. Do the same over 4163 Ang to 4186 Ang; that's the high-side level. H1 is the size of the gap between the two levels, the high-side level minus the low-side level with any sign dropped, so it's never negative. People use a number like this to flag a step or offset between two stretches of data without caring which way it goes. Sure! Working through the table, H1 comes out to 1.7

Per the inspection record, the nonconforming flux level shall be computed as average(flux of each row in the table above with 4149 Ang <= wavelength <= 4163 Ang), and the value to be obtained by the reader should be 19.3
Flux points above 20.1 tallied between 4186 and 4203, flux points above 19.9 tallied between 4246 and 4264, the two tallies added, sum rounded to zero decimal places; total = 14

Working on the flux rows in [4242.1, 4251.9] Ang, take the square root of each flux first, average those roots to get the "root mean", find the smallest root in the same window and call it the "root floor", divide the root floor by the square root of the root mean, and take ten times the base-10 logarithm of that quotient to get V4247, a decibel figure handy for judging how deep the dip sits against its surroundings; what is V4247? 3.32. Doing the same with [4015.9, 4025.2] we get 3.09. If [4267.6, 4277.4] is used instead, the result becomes 3.17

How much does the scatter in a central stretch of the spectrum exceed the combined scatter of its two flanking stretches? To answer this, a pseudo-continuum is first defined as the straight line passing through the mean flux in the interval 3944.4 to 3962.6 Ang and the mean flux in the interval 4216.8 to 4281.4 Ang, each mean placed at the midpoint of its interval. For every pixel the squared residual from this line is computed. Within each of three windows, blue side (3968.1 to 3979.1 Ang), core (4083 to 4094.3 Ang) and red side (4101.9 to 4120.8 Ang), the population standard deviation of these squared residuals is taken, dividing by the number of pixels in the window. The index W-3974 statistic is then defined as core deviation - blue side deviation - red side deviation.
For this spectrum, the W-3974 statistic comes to -26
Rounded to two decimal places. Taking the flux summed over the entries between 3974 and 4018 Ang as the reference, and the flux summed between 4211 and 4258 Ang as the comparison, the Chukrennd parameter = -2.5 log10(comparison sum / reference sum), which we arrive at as -0.14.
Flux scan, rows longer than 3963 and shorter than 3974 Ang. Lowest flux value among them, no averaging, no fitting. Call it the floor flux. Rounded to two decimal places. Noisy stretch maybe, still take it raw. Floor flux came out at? 4.98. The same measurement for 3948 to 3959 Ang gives 13.50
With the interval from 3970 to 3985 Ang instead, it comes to 8.84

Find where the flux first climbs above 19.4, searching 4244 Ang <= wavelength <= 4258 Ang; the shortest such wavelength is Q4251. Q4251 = 4245.06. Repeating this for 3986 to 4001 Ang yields 3987.35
